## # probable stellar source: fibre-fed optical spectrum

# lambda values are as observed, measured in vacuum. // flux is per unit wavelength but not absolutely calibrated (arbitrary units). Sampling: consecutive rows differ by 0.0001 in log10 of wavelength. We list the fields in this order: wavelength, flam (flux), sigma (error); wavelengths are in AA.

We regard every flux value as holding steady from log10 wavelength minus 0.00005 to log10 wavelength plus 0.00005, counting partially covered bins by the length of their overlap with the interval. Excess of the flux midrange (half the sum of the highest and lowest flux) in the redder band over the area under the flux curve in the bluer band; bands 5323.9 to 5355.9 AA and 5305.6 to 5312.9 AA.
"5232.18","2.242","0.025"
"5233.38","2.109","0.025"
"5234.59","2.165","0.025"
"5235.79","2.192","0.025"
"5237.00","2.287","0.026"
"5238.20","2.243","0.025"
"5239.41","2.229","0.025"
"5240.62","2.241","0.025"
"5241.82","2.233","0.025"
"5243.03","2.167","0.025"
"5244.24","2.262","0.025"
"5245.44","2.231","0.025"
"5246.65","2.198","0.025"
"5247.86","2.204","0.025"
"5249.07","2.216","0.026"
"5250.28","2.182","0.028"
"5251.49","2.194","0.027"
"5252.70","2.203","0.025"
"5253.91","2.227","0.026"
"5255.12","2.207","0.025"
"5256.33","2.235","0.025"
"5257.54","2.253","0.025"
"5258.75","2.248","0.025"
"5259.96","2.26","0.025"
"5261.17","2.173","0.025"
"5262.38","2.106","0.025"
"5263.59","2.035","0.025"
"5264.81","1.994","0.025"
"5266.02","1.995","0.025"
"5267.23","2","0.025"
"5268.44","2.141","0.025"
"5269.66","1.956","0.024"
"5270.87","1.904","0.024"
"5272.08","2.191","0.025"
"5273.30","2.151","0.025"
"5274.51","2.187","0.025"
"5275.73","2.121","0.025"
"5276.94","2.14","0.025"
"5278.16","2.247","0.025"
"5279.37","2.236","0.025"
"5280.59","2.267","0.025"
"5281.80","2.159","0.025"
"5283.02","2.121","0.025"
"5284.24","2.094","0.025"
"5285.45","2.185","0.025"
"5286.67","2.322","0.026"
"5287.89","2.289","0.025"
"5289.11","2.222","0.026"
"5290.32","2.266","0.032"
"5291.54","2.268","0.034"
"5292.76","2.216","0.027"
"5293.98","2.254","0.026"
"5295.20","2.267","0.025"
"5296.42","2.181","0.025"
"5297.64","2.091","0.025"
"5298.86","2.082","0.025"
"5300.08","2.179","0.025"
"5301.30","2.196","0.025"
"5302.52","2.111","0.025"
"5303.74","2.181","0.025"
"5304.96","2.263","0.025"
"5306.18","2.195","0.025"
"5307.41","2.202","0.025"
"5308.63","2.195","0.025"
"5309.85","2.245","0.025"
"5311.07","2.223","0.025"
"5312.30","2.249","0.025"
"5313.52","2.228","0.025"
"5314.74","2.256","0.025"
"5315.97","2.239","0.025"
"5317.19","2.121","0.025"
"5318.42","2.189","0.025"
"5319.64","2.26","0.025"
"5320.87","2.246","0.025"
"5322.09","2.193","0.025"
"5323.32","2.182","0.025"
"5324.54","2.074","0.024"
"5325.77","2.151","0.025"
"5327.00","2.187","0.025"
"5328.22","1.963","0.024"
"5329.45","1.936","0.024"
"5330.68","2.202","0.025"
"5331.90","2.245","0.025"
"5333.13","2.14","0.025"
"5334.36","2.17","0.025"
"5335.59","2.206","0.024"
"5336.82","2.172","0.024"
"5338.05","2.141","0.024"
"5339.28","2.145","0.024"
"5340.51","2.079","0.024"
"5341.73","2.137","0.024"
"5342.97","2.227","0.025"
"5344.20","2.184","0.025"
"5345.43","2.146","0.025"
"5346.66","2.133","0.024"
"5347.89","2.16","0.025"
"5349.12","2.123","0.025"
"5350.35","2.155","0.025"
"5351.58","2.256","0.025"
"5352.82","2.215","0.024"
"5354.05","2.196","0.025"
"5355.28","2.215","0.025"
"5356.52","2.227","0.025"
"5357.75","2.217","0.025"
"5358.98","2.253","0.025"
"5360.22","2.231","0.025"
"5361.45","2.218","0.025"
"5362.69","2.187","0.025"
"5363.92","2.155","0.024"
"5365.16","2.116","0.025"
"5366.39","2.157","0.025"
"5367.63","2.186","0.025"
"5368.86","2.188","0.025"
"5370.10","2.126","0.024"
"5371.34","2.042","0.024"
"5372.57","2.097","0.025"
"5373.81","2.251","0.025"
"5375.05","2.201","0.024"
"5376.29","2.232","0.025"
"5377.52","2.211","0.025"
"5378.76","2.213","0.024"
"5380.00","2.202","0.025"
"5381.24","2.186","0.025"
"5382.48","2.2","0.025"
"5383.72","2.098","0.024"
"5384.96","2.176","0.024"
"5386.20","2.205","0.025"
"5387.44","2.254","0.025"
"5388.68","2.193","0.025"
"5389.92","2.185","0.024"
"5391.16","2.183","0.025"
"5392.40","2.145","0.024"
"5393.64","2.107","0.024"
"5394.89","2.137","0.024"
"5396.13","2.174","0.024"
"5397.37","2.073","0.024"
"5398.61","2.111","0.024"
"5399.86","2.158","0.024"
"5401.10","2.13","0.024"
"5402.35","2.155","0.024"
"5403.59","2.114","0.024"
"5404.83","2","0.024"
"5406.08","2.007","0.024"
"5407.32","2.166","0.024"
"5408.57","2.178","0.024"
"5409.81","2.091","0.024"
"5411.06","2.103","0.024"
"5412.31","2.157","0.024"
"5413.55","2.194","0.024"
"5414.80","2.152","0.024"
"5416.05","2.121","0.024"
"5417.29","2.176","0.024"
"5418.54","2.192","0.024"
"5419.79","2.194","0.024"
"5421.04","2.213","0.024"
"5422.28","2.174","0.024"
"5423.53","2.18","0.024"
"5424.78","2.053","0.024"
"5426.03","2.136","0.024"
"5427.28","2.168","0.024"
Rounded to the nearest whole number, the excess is -14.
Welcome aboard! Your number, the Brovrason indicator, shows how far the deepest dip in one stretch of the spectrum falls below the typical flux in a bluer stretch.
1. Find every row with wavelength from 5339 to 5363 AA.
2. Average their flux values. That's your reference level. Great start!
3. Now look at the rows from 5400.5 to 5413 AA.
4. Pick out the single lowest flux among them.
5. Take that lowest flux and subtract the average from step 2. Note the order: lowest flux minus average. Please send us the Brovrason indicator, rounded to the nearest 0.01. -0.19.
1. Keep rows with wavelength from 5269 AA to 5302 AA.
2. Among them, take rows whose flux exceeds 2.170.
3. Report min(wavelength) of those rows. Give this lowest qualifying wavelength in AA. 5272.08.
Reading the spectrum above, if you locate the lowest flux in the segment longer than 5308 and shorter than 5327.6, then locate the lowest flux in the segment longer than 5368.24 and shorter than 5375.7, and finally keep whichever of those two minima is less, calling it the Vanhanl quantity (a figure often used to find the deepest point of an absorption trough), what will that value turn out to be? 2.04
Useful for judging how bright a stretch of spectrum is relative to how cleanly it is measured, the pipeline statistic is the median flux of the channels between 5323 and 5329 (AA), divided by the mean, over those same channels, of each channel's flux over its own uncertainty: 0.0251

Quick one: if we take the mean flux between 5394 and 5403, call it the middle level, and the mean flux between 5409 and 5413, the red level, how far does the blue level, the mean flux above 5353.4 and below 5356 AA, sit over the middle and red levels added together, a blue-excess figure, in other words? -2.05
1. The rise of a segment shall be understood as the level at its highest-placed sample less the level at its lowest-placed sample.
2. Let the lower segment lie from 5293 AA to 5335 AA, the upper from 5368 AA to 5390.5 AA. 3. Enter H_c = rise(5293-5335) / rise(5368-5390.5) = 28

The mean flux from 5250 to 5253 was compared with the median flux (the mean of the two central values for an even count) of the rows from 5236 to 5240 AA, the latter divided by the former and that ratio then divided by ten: 0.1023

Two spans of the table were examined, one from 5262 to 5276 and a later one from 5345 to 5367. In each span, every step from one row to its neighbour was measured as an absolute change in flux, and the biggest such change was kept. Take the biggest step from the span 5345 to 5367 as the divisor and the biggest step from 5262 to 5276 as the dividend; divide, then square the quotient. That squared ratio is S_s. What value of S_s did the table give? 8.1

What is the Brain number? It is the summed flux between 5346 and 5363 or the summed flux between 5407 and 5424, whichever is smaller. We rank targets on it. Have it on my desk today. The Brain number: 30.3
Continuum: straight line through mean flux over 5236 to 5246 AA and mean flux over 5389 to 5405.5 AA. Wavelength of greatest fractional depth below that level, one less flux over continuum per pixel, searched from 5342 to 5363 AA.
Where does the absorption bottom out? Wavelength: 5349.12 AA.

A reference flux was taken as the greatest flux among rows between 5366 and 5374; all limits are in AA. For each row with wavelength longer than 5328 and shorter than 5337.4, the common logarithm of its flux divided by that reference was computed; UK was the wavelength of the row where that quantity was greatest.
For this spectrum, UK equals 5331.90 AA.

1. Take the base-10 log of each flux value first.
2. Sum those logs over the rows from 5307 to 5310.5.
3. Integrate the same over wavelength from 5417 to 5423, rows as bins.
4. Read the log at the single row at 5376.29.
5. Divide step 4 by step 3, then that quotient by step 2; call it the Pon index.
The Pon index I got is 0.16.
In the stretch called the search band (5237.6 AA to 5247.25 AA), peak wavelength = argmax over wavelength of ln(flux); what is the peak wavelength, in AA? 5244.24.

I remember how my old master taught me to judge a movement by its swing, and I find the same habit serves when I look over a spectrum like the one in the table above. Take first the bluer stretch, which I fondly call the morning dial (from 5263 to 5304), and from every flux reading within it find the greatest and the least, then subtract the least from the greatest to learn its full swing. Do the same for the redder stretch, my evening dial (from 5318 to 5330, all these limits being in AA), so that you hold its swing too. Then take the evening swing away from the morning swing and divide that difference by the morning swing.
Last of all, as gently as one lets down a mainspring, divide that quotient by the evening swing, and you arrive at 0.7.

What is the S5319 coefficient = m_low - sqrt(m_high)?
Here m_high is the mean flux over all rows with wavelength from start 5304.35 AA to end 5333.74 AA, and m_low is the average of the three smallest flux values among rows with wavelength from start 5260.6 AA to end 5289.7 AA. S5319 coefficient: 0.47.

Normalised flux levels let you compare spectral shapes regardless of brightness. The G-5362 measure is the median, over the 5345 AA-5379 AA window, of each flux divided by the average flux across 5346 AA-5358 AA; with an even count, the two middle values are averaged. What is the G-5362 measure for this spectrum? 1.00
